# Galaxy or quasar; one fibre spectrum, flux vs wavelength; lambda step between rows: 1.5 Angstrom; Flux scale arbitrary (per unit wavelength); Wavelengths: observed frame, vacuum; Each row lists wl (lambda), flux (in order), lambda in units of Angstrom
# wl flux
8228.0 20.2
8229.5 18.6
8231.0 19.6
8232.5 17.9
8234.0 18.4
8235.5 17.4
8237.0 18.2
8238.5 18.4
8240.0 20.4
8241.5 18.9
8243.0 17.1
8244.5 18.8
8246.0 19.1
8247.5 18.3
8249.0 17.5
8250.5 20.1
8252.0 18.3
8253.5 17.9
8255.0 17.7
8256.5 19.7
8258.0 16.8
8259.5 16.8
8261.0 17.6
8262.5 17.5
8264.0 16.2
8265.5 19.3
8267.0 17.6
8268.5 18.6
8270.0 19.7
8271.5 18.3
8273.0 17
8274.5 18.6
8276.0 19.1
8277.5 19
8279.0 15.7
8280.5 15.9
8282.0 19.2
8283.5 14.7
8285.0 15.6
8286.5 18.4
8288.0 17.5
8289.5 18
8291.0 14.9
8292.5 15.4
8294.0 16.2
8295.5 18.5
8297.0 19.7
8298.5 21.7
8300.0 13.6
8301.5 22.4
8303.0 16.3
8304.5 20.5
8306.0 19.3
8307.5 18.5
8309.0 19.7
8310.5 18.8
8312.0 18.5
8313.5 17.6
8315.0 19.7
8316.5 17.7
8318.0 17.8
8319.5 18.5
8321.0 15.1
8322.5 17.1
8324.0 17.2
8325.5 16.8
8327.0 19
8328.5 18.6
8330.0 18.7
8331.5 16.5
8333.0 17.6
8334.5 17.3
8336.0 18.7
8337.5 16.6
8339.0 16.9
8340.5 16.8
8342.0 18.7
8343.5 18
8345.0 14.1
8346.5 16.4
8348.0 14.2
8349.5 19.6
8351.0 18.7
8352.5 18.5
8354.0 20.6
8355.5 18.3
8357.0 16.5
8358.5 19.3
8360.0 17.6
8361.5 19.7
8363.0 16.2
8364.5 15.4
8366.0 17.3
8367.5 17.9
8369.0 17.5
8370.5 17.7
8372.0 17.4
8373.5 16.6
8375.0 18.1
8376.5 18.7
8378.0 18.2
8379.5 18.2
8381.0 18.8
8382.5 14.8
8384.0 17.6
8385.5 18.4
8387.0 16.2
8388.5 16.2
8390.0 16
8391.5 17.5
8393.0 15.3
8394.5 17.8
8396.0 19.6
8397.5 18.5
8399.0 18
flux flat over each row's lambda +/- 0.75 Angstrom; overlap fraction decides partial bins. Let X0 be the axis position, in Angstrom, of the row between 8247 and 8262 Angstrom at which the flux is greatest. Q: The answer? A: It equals 8250.5 Angstrom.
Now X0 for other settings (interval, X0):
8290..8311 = 8301.5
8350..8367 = 8354.0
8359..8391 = 8361.5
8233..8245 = 8240.0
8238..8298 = 8240.0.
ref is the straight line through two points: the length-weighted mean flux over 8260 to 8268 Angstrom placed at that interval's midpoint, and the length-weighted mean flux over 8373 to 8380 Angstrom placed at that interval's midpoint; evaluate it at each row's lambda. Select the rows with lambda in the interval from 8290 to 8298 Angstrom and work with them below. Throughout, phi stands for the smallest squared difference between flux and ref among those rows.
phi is 0.57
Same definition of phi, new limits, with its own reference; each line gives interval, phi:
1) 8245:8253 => 0.01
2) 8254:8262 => 0.00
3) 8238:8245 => 0.23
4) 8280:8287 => 0.47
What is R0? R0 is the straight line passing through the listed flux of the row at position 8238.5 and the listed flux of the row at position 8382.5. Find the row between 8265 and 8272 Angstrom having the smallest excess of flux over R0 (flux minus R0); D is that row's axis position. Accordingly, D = 8267.0 Angstrom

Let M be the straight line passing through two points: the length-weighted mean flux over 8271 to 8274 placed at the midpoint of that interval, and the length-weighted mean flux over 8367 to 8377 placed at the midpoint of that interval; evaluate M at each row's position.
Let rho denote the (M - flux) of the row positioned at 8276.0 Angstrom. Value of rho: -1.4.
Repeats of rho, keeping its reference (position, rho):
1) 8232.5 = -0.2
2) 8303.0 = 1.4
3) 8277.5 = -1.3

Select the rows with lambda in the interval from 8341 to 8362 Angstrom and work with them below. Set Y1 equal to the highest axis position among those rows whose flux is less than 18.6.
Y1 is 8360.0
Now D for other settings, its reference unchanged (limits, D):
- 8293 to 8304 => 8300.0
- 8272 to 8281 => 8279.0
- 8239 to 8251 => 8243.0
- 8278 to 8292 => 8283.5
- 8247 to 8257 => 8249.0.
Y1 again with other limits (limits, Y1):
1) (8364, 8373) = 8372.0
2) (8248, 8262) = 8261.0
